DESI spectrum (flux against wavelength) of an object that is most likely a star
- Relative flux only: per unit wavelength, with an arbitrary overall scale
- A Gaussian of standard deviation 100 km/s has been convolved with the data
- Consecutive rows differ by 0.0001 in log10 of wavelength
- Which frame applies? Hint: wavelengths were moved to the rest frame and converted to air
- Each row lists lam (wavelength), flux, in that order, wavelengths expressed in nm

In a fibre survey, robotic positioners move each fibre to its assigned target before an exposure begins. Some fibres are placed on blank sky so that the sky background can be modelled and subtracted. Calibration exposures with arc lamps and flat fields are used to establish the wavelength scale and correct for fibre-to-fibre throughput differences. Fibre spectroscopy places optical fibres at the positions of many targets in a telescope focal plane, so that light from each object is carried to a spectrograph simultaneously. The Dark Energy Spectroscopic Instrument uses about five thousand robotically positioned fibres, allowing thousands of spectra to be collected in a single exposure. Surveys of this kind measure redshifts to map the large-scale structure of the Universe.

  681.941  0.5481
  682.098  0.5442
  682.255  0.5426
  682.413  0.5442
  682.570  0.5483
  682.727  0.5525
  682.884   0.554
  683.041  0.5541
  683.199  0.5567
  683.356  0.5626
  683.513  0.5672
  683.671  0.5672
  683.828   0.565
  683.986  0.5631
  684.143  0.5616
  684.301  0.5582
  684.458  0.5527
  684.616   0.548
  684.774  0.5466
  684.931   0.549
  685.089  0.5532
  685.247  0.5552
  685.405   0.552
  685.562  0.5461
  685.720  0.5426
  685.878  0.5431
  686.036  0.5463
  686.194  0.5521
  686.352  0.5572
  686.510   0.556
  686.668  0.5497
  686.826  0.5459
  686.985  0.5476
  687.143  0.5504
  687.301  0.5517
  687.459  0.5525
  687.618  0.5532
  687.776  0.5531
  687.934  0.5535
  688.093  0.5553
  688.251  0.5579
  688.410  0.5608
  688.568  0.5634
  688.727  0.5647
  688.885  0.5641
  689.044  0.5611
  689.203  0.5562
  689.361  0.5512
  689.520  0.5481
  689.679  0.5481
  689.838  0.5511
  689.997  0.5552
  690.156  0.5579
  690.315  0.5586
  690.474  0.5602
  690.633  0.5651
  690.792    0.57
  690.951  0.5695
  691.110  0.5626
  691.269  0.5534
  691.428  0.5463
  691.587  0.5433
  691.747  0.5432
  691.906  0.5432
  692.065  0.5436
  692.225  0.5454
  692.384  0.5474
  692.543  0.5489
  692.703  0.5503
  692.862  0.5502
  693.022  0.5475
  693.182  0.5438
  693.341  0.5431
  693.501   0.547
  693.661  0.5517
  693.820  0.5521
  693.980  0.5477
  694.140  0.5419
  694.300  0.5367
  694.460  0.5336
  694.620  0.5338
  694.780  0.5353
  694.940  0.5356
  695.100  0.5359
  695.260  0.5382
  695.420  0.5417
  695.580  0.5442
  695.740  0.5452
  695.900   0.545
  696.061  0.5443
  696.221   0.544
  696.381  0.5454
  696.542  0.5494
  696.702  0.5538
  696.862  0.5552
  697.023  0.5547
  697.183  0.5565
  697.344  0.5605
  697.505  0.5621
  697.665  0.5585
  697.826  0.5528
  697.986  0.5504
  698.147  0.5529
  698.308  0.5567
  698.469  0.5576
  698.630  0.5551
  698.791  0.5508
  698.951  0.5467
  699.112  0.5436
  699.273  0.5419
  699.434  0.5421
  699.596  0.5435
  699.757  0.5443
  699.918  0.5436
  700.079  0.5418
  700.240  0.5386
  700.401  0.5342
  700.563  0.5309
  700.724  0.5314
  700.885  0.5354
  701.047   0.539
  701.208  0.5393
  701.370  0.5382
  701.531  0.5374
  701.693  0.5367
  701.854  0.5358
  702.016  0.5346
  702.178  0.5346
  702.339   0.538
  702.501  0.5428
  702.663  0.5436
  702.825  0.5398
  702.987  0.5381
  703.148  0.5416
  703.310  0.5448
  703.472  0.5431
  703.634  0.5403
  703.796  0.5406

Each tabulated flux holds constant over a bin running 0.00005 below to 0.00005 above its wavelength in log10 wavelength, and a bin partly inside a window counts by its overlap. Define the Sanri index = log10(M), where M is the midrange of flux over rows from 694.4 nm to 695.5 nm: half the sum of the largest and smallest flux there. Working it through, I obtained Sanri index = -0.2695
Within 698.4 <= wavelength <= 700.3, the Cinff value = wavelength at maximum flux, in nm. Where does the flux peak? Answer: 698.469 nm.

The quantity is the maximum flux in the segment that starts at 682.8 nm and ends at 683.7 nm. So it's 0.5672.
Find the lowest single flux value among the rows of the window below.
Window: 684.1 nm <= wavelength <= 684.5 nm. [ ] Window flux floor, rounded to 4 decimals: 0.5527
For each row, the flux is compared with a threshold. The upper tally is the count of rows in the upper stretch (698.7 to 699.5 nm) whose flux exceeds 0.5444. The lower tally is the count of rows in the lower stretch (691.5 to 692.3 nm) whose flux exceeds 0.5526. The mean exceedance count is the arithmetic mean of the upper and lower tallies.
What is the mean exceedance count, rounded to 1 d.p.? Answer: 1.0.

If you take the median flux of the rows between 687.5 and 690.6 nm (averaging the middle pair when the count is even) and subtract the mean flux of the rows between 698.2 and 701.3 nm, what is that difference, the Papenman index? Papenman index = 0.013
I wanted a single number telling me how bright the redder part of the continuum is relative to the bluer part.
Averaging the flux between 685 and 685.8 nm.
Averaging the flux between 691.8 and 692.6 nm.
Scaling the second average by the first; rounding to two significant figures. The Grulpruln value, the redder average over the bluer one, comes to 0.99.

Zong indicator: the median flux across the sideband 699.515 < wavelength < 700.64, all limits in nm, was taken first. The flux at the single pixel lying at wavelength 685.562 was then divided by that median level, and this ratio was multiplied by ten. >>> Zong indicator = 10.1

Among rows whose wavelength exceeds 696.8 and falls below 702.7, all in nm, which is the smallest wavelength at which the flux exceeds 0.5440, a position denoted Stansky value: 696.862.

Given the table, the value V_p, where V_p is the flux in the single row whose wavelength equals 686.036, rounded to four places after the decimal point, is 0.5463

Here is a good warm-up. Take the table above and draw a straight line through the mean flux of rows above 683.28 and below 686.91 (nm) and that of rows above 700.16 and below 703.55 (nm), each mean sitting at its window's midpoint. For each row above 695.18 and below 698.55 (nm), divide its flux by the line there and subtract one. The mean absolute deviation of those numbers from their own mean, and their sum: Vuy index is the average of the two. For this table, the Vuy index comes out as 0.16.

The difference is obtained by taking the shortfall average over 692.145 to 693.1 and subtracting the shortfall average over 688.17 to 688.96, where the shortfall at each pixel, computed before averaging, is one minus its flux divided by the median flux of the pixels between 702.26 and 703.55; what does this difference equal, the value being 0.0256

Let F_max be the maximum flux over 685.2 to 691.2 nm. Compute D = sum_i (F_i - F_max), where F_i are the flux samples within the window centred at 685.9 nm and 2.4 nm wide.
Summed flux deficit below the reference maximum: -0.31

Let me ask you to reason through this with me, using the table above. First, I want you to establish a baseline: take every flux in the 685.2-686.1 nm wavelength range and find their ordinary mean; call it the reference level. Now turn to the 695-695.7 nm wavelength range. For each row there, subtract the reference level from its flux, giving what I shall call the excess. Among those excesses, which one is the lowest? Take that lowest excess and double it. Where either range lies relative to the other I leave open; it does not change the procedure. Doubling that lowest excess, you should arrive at -0.023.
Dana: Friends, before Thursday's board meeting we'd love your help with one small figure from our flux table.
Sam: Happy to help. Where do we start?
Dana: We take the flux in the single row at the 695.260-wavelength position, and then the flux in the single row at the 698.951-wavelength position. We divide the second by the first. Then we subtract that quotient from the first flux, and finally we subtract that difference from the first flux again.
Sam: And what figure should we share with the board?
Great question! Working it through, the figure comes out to 1.02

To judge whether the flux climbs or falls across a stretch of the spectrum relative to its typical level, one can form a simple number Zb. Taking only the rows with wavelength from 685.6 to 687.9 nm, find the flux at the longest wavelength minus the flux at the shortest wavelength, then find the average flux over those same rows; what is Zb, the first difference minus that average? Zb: -0.540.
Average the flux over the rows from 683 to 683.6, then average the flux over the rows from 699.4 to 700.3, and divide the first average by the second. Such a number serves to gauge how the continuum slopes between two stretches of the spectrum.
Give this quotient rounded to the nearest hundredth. 1.03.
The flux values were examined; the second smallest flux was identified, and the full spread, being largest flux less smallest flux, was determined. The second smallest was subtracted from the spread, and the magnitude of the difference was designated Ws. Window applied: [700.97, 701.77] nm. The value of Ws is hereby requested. 0.535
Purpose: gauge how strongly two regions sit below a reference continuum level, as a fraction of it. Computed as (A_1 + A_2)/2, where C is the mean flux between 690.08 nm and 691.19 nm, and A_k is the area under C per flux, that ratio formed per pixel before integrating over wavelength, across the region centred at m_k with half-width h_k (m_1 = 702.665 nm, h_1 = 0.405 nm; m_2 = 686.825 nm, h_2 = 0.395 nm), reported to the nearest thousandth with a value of 0.827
